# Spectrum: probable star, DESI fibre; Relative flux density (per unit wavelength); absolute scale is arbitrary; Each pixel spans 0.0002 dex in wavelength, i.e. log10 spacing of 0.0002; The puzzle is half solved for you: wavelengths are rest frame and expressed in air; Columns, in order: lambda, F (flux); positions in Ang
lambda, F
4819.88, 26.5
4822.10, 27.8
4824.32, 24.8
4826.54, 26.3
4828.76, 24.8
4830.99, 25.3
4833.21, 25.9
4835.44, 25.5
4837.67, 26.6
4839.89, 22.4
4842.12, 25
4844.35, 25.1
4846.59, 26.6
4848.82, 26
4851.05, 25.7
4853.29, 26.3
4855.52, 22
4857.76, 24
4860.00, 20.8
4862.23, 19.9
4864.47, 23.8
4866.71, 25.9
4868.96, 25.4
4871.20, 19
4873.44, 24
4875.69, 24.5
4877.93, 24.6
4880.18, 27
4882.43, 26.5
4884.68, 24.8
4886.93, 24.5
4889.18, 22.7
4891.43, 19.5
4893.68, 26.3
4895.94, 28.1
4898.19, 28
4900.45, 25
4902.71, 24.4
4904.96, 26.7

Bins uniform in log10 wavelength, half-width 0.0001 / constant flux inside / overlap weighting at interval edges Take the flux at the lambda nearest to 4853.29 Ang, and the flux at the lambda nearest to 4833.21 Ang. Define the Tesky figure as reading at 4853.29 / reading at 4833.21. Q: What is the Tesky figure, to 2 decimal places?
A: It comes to 1.02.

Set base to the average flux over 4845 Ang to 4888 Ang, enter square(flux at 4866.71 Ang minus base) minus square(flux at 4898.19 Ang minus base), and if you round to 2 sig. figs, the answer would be -11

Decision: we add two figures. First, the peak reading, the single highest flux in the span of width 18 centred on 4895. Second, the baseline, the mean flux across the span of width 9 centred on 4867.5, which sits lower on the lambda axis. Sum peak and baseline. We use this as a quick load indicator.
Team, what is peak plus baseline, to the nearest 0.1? 51.6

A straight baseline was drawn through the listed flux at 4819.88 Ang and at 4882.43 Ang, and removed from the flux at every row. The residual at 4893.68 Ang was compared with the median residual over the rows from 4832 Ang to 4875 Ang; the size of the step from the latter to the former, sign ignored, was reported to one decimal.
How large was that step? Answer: 1.2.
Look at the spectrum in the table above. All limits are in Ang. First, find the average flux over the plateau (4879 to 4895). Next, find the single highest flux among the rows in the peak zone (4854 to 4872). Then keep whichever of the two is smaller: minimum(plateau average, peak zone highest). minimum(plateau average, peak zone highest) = 24.5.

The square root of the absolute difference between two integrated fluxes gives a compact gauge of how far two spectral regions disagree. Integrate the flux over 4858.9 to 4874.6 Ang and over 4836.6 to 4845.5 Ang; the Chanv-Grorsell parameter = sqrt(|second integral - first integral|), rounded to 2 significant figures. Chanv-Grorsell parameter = 12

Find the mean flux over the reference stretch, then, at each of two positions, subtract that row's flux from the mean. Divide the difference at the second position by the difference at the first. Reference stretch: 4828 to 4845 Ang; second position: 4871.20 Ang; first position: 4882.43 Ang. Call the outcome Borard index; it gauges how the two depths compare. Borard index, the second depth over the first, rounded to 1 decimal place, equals -4.3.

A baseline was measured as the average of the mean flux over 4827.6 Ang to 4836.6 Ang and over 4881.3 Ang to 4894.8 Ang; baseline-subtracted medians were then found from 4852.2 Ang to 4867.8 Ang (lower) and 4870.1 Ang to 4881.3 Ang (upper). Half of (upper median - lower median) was 0.35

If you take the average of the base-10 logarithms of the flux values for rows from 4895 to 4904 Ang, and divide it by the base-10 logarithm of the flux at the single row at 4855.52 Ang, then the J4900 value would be 1.06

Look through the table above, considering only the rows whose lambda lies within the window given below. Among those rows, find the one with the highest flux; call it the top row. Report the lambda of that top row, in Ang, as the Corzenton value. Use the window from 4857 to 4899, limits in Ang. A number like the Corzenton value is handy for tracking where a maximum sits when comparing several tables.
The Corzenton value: 4895.94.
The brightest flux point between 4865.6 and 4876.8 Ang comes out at 25.9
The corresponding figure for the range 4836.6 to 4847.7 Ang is 26.6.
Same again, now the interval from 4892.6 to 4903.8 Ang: 28.1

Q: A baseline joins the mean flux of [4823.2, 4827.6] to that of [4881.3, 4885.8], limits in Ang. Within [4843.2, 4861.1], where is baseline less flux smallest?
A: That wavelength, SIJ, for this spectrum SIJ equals 4846.59 Ang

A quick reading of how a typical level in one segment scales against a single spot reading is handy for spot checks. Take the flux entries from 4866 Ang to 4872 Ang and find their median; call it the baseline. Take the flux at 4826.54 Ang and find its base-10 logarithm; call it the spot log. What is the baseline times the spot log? 36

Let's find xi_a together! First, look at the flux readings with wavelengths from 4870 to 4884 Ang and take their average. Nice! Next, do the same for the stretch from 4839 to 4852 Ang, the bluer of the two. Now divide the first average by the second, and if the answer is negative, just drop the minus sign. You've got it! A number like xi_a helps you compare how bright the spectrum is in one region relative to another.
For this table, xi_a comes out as 0.97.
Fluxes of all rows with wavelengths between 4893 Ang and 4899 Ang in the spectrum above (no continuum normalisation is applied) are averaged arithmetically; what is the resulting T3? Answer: 27.5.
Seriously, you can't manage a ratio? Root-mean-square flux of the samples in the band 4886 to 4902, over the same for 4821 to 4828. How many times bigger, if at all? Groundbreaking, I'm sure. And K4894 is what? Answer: 0.95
